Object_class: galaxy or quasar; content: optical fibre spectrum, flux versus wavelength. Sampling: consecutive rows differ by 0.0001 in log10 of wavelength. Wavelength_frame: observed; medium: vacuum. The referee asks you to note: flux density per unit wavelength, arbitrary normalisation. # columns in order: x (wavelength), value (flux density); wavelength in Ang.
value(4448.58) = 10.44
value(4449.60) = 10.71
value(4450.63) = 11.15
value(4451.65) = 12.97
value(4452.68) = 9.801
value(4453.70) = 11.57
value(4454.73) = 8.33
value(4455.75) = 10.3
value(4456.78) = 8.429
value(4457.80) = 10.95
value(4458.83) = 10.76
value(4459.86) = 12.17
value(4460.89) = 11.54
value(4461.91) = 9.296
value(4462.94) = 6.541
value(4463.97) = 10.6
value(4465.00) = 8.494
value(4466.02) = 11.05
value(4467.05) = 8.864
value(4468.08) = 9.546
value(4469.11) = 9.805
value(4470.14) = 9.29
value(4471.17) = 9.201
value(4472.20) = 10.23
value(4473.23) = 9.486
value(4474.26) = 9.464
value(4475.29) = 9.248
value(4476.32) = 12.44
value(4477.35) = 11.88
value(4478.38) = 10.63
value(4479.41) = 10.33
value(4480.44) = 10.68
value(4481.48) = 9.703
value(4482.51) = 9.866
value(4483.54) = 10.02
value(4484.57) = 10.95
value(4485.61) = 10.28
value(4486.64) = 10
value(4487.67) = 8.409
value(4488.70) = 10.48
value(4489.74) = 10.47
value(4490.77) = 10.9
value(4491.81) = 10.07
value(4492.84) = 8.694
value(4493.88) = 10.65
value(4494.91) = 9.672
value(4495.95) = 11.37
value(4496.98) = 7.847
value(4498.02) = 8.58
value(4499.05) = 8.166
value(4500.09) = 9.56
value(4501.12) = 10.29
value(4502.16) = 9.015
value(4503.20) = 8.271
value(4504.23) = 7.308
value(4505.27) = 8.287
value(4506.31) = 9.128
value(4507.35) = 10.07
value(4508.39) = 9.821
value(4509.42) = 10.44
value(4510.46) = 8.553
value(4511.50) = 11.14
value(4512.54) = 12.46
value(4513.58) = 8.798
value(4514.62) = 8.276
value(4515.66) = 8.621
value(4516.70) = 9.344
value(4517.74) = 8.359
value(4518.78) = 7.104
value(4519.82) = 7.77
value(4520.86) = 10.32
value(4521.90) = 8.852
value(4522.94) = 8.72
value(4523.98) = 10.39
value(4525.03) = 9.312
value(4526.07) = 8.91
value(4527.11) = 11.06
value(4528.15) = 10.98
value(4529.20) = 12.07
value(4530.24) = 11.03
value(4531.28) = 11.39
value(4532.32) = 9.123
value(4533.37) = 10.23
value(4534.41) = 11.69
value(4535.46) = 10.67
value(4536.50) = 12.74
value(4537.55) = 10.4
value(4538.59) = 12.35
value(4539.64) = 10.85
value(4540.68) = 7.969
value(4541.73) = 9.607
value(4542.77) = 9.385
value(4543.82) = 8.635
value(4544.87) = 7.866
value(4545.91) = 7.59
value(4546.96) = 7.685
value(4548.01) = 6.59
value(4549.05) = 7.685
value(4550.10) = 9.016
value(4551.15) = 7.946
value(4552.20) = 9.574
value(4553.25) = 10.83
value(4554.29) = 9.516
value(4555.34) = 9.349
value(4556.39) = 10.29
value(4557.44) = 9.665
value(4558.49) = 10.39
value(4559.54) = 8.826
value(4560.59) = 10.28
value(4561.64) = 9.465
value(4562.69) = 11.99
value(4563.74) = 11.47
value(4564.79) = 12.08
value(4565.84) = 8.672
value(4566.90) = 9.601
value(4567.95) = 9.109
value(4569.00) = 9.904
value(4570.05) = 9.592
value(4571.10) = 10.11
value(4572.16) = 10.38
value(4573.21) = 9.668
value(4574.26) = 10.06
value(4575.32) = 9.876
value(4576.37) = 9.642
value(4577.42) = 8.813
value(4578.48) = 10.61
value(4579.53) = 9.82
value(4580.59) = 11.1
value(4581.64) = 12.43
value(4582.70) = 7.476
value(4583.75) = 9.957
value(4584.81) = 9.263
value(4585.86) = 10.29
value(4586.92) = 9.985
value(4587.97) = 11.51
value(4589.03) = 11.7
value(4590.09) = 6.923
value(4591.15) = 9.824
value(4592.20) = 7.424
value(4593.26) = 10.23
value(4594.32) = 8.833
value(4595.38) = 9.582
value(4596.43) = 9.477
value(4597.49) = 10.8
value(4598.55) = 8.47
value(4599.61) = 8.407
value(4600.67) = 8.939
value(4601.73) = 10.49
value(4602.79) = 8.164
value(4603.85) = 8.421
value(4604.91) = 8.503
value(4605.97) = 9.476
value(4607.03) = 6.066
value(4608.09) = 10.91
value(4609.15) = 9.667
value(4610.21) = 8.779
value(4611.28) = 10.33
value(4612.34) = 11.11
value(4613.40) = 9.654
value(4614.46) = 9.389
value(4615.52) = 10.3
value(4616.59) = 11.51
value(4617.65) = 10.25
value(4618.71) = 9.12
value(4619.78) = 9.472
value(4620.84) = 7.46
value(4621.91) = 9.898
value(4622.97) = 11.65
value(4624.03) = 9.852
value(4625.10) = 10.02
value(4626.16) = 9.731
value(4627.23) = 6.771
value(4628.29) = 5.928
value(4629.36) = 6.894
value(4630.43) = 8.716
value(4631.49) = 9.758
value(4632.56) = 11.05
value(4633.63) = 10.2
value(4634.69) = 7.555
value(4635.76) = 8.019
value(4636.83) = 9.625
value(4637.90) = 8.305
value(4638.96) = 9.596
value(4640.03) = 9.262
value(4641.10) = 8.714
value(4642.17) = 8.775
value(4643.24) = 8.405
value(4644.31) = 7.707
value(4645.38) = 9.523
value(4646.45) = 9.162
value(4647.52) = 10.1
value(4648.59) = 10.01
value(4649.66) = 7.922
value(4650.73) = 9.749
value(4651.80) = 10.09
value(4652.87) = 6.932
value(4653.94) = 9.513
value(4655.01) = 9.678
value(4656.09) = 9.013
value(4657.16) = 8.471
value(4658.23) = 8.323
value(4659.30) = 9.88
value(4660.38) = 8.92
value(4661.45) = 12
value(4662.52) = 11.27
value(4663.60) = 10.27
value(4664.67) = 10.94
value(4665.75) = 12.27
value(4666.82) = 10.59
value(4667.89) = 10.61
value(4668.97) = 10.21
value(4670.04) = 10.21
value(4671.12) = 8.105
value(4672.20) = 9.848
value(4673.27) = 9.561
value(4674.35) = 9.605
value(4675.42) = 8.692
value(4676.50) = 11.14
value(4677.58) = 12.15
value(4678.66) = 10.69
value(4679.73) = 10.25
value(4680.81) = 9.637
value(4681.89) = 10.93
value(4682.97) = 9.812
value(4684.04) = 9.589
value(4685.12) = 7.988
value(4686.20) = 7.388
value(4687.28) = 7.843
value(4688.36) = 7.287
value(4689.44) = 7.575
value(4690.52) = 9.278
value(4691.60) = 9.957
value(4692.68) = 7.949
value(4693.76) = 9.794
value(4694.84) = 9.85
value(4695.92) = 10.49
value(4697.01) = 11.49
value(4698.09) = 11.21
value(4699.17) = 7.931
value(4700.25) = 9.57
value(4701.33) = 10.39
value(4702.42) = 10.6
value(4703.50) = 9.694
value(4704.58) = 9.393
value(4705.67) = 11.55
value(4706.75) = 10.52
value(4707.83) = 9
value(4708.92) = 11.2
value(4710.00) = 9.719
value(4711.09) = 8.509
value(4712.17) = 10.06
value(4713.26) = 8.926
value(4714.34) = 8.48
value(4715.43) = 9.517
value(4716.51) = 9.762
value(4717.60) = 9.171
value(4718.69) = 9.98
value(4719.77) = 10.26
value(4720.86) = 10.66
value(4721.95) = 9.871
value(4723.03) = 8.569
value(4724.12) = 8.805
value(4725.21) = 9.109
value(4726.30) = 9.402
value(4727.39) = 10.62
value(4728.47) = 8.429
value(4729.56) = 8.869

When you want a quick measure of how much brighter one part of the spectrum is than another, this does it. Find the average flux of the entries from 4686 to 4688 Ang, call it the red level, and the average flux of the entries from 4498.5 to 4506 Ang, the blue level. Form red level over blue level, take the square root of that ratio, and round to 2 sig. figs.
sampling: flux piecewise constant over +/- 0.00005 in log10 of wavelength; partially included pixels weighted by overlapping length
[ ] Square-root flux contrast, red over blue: 0.94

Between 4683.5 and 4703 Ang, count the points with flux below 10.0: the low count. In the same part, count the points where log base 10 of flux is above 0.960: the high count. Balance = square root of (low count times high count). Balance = 12.0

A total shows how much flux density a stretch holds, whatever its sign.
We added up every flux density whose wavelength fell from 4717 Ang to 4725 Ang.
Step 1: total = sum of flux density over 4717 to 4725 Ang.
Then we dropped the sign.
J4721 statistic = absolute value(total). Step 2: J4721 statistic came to 67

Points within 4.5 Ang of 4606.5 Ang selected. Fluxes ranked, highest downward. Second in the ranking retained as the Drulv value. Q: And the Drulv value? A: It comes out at 9.667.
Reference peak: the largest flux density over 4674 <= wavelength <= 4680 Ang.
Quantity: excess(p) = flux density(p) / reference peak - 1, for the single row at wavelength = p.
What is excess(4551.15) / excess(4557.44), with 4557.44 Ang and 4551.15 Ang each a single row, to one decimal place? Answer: 1.7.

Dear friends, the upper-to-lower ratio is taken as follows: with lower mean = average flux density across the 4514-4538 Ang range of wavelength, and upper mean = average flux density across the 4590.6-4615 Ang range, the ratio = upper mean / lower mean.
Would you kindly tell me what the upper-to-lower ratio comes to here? 0.937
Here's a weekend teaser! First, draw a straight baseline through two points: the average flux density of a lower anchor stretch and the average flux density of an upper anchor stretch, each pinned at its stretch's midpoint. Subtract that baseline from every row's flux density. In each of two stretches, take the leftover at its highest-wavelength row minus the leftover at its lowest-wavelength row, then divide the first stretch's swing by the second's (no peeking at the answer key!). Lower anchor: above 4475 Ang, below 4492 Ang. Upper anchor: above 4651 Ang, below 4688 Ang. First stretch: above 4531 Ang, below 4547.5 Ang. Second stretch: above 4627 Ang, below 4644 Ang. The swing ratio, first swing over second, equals -2.2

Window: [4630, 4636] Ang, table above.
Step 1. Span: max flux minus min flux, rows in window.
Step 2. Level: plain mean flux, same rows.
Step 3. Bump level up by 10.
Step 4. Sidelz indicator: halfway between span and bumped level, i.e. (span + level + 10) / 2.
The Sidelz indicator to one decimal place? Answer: 11.4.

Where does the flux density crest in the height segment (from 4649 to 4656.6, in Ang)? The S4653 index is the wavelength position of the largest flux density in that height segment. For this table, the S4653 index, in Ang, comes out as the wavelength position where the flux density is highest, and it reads 4651.80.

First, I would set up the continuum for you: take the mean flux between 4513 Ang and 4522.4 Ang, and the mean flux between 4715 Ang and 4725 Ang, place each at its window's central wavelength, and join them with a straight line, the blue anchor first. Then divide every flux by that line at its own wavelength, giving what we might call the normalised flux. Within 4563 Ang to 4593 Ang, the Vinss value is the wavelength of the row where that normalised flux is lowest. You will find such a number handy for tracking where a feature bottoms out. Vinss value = 4590.09 Ang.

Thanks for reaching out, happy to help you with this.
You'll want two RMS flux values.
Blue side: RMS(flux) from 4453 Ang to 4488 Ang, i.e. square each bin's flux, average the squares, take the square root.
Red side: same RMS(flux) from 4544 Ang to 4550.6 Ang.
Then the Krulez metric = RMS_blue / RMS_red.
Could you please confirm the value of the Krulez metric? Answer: 1.30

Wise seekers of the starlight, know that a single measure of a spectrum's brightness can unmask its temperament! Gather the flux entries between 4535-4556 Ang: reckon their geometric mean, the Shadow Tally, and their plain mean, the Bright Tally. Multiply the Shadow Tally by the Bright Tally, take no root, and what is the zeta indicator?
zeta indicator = 85.5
